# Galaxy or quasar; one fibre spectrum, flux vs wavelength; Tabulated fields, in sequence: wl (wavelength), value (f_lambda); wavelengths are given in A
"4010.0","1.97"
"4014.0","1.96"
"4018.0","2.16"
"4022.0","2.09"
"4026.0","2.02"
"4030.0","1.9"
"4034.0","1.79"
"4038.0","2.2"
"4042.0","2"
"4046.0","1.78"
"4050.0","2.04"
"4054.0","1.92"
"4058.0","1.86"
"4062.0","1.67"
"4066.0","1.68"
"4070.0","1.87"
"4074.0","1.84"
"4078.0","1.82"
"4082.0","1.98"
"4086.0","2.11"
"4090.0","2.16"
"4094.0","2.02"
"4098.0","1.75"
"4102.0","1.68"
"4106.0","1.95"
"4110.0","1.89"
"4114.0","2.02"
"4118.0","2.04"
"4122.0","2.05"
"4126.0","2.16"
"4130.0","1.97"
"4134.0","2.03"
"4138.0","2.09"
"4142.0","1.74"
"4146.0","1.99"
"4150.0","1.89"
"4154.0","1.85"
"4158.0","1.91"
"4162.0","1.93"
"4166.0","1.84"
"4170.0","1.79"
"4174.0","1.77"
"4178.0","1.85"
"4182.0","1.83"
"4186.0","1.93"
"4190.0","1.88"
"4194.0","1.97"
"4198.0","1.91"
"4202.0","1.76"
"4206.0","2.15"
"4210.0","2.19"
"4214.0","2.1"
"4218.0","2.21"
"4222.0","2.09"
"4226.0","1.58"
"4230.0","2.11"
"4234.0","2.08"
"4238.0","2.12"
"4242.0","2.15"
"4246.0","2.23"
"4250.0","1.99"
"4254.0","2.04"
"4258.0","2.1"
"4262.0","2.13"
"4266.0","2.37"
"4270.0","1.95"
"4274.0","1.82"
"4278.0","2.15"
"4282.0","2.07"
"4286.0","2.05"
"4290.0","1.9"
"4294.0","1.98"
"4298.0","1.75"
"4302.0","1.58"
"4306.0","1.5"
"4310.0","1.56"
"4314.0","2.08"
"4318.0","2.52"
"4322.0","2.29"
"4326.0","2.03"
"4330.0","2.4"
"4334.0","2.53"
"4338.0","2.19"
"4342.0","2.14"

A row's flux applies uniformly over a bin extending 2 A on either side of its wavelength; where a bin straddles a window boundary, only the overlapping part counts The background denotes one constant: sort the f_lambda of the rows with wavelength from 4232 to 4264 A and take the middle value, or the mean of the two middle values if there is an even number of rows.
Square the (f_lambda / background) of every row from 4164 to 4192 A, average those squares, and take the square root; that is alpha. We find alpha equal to 0.87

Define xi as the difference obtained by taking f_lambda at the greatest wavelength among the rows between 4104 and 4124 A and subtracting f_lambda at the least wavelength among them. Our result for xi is 0.10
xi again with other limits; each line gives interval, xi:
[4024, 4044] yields -0.02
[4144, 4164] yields -0.06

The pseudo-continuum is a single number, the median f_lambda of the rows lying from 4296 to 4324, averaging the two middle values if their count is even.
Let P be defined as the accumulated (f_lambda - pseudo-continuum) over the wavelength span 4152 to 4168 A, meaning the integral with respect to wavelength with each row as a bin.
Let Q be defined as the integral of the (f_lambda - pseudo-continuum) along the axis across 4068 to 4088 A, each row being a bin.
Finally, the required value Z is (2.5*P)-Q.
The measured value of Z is 1.8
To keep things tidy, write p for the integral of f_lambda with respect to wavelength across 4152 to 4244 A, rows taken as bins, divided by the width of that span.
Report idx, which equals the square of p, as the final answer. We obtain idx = 3.83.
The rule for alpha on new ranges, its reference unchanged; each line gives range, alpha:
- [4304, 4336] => 1.02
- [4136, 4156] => 0.91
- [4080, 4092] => 0.99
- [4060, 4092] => 0.90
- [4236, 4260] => 1.00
